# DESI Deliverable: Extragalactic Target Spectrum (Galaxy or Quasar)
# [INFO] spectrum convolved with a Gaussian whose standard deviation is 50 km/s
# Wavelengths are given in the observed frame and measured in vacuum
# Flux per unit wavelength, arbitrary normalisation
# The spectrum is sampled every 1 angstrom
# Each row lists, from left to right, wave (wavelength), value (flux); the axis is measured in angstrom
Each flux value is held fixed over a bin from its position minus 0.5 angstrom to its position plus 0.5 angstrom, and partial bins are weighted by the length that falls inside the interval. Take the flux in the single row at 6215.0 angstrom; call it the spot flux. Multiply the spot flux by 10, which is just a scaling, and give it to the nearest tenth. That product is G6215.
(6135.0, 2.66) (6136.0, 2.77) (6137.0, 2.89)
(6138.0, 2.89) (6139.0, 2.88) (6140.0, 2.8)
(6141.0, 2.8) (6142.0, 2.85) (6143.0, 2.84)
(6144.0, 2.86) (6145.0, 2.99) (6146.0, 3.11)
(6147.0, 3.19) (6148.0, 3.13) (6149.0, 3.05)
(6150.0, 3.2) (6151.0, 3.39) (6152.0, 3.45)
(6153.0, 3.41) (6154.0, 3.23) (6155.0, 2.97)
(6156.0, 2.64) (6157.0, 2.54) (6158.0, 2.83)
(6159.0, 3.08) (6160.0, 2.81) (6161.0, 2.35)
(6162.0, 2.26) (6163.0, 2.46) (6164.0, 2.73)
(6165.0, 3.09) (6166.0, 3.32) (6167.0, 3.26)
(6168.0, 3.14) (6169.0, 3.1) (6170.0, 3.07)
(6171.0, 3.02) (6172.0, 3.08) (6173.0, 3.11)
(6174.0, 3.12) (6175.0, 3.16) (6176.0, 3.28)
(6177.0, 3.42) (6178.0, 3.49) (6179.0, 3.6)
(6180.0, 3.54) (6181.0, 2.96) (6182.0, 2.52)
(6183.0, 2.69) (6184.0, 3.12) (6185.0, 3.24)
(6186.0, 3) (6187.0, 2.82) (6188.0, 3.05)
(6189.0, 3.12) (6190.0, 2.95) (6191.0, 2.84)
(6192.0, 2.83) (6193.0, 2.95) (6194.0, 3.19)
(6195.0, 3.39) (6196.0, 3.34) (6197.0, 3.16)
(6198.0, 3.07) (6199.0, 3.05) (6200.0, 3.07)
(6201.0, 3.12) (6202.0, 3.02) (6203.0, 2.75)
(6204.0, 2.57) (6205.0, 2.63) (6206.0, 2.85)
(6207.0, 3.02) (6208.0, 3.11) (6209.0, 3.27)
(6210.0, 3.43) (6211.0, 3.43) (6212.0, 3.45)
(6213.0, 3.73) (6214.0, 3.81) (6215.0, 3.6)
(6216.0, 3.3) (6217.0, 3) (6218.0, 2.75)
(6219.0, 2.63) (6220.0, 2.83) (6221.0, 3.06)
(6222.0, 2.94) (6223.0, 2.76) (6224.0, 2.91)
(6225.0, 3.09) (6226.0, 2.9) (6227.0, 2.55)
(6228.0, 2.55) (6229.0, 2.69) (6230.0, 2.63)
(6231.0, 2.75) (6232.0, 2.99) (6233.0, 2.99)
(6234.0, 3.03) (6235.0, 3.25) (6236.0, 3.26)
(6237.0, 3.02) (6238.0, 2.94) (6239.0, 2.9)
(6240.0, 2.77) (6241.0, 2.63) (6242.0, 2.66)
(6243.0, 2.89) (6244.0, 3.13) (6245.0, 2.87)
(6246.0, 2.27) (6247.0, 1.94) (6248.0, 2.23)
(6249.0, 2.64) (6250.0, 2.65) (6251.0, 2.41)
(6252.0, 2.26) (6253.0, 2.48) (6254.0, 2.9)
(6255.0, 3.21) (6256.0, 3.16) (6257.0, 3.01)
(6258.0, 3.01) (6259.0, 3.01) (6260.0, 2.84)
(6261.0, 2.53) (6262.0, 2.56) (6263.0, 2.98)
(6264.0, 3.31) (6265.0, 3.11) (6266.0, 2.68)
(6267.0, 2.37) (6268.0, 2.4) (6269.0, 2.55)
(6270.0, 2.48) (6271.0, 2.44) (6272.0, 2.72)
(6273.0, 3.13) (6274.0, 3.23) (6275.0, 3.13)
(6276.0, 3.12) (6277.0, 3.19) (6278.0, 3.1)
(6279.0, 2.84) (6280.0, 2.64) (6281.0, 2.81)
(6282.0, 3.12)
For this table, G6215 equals 36.0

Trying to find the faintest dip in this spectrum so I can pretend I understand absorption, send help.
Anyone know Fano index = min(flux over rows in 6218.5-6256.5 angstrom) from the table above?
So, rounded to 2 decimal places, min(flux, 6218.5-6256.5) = 1.94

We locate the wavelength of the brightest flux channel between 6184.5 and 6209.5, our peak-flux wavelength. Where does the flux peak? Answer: 6195.0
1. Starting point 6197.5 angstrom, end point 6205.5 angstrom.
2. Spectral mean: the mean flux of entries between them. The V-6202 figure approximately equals 2.91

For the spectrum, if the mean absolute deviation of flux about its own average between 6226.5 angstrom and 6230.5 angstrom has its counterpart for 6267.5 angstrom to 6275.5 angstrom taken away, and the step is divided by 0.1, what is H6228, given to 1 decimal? -2.5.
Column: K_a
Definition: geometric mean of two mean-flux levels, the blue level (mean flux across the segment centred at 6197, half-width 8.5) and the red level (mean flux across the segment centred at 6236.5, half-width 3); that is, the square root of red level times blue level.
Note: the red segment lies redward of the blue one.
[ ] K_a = 3.03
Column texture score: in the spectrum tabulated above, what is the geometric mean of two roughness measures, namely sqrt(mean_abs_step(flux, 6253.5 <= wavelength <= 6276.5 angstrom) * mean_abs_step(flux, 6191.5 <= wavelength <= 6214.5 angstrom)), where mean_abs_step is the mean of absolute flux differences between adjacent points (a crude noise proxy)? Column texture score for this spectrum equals 0.149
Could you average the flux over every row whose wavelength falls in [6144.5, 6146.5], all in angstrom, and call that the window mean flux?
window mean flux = 3.05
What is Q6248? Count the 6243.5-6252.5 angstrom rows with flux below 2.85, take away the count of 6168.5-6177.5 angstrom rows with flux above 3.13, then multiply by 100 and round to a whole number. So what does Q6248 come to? 400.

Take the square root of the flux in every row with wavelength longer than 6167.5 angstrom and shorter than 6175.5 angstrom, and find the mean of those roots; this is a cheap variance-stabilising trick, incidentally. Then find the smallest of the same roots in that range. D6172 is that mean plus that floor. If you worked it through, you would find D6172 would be 3.50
